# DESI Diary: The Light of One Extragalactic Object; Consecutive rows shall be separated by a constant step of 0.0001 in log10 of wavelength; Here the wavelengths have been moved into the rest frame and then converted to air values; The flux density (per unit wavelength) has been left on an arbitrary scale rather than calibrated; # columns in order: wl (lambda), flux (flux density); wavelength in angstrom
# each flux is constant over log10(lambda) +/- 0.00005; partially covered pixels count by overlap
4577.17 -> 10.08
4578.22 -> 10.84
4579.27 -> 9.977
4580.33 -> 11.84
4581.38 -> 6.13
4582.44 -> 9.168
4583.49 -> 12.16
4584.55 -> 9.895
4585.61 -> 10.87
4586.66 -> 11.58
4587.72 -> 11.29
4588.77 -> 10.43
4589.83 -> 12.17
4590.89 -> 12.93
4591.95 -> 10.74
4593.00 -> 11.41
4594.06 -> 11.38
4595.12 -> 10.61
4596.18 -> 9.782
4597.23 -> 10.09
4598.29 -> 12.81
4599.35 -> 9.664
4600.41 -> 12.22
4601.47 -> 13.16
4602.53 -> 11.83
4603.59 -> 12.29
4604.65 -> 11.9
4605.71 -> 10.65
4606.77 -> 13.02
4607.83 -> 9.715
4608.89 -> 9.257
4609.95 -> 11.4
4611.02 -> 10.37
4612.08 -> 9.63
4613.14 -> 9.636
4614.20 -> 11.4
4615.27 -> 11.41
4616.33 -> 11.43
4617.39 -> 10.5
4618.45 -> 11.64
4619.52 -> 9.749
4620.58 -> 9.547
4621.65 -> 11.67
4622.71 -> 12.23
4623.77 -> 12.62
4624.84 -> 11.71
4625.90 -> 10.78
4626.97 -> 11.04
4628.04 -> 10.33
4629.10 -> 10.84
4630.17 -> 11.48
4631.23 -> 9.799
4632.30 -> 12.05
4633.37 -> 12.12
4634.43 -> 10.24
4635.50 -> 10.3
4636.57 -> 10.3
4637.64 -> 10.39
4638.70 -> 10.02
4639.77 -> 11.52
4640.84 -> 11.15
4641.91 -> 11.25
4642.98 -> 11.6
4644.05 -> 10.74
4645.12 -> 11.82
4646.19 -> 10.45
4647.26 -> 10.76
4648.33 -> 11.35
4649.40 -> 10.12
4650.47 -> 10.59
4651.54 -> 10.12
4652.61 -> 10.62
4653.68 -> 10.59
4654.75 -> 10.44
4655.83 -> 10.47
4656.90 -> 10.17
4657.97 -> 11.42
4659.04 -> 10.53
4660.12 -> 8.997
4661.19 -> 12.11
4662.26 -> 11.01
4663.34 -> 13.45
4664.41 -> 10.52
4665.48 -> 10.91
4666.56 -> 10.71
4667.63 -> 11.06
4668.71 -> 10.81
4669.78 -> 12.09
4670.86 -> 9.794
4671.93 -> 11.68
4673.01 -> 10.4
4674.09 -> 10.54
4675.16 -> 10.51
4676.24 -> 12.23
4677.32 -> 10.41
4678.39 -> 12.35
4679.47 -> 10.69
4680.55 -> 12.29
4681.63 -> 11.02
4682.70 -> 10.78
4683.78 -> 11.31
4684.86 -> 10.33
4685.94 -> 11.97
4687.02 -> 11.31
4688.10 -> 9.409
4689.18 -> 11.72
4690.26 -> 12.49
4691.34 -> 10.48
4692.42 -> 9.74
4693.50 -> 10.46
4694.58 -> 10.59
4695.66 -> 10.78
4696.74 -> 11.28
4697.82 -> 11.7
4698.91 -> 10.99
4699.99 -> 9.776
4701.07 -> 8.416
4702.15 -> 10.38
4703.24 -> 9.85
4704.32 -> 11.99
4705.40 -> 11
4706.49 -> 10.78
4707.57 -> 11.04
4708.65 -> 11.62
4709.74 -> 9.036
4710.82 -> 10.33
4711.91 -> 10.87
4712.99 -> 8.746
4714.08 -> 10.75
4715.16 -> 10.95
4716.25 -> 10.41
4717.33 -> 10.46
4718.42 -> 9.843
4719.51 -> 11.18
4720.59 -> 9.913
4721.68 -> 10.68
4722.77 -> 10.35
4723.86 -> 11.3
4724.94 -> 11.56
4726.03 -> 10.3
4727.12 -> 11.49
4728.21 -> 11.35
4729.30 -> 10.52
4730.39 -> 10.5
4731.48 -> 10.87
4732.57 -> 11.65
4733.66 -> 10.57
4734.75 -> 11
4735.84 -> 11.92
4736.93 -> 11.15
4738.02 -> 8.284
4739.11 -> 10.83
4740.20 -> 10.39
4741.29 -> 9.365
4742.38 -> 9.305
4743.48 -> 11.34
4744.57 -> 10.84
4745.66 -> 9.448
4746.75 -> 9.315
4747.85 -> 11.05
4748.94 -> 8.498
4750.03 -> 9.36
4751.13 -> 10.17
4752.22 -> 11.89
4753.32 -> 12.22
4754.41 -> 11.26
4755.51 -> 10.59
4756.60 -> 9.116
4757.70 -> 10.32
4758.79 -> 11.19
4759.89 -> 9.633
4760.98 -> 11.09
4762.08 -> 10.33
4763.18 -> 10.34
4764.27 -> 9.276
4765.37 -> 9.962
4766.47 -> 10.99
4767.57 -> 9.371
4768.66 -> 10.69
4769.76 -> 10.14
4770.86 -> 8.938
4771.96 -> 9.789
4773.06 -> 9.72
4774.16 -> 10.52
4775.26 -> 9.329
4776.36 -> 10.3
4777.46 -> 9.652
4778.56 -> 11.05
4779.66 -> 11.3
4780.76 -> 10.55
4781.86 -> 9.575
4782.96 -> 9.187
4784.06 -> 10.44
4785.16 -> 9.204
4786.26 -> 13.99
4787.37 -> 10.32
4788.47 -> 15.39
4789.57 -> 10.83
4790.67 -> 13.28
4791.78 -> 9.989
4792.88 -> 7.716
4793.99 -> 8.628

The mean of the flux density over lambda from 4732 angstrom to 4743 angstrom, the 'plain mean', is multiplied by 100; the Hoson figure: 1045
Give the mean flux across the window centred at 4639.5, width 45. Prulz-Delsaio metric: 10.9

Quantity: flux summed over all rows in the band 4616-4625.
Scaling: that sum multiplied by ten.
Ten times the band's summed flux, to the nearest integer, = 1011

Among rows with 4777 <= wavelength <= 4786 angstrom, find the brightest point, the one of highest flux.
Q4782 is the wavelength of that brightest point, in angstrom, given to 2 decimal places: 4779.66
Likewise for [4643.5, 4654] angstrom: 4645.12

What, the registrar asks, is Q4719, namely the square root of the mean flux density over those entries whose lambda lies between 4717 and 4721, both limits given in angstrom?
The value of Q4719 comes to 3.22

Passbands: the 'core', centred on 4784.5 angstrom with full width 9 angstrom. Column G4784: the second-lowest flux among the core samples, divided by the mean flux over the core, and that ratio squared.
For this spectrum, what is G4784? 0.690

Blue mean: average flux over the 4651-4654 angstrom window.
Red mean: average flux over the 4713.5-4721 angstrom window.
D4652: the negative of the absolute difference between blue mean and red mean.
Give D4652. -0.06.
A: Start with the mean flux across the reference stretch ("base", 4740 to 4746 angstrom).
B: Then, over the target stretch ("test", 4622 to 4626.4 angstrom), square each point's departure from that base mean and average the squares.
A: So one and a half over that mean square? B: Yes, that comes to 0.4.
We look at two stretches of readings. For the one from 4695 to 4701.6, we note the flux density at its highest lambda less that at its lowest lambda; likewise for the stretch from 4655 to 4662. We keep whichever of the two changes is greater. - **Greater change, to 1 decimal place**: 1.6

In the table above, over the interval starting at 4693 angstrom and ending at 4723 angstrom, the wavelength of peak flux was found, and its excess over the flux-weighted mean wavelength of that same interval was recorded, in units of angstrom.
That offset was -3.7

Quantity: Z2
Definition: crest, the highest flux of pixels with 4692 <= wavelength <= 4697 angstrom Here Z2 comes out 11.28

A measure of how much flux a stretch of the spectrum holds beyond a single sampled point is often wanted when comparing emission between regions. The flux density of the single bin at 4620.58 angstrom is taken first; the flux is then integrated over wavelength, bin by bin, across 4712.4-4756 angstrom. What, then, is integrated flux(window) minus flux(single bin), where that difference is 450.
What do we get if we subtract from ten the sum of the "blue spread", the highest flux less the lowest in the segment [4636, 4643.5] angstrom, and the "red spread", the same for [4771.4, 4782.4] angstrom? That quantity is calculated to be 6.4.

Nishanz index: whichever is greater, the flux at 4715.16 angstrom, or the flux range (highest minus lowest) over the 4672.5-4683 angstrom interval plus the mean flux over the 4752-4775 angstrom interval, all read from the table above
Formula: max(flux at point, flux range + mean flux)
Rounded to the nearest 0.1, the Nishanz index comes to 12.3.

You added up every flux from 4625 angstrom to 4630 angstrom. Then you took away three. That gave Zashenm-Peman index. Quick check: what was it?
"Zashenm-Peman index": 40.0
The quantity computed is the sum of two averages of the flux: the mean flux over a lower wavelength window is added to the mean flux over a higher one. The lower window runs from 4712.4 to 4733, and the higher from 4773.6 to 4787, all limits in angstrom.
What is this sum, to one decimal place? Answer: 21.1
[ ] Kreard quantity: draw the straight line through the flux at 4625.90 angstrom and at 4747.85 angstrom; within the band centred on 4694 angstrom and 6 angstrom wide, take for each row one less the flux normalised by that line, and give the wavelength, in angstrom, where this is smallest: 4696.74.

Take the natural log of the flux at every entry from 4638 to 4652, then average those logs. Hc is 2.39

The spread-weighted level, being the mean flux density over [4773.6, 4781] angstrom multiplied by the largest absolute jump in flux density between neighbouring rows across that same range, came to 14.5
